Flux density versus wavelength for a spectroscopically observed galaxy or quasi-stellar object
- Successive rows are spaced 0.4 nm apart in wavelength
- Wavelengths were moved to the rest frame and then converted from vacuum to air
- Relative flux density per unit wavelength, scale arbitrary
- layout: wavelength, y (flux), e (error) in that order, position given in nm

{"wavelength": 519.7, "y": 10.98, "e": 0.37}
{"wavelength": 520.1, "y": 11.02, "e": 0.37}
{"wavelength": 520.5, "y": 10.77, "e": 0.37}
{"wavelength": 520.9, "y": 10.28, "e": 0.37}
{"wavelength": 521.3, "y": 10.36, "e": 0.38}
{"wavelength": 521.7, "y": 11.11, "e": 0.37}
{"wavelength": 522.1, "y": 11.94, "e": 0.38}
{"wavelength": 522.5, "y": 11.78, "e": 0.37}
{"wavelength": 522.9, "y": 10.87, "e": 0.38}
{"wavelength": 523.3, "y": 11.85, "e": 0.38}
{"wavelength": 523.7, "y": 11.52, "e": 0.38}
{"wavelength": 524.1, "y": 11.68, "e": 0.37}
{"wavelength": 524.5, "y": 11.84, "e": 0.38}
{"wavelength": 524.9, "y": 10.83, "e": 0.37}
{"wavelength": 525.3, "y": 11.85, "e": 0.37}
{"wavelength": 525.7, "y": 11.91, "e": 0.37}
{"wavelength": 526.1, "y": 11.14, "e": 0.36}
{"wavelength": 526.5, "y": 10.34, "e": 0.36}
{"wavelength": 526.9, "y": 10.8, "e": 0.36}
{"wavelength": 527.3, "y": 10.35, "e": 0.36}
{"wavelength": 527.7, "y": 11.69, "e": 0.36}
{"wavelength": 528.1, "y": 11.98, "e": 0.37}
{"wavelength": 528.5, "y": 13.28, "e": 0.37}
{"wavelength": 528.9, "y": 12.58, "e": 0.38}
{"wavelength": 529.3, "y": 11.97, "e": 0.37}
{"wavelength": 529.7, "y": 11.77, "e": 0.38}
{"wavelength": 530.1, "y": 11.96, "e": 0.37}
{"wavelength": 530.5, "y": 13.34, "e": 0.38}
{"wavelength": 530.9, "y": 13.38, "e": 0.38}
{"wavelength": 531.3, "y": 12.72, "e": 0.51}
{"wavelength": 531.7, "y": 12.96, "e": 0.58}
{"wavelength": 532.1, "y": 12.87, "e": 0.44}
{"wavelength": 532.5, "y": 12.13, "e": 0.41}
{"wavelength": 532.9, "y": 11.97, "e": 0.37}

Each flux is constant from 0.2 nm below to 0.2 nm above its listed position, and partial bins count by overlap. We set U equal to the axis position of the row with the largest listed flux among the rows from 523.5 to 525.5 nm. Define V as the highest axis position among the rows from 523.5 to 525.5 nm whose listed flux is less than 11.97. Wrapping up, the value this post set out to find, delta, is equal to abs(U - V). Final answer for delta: 0.00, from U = 525.3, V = 525.3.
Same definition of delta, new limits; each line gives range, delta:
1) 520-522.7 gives 0.40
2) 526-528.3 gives 0.40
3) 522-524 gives 1.60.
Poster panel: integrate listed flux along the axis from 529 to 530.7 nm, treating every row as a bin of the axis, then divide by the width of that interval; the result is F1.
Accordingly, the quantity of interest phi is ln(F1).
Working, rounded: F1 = 12.3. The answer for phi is 2.51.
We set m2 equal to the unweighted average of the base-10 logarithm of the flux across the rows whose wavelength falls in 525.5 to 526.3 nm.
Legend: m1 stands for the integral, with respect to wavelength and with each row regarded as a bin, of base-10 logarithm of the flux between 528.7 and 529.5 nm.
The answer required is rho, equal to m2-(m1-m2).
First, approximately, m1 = 0.9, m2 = 1.06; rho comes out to 1.3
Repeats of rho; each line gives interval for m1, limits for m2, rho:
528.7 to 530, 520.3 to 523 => 0.7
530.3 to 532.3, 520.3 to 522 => -0.2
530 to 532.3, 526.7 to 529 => -0.4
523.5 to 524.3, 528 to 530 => 1.3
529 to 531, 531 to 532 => 0.0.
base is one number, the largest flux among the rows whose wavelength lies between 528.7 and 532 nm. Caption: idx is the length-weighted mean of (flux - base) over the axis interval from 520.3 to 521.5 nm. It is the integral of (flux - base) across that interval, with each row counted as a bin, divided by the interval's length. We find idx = -2.91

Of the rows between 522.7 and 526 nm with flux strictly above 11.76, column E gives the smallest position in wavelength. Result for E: 523.3 nm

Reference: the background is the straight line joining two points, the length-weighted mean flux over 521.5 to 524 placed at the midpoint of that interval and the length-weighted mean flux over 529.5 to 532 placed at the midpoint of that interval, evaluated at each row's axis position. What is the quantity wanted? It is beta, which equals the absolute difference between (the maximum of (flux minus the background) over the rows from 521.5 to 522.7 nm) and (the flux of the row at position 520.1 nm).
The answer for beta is 10.5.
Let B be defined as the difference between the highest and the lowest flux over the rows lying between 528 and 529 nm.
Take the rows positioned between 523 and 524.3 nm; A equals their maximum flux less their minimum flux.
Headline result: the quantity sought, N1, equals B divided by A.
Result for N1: 3.9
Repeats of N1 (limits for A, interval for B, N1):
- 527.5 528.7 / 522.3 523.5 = 0.6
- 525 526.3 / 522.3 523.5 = 1.3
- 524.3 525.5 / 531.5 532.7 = 0.8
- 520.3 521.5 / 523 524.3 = 0.7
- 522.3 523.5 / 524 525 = 1.0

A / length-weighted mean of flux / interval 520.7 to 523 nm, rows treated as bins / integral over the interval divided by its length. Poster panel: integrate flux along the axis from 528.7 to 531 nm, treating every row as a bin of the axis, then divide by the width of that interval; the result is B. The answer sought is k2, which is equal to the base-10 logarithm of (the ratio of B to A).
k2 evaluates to 0.052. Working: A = 11.1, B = 12.5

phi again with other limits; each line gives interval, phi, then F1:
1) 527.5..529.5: 2.51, 12.3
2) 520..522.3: 2.39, 10.9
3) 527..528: 2.41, 11.1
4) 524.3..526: 2.45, 11.6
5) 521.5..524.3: 2.45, 11.5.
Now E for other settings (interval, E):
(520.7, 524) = 522.1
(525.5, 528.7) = 525.7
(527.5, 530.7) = 528.1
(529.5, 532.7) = 529.7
